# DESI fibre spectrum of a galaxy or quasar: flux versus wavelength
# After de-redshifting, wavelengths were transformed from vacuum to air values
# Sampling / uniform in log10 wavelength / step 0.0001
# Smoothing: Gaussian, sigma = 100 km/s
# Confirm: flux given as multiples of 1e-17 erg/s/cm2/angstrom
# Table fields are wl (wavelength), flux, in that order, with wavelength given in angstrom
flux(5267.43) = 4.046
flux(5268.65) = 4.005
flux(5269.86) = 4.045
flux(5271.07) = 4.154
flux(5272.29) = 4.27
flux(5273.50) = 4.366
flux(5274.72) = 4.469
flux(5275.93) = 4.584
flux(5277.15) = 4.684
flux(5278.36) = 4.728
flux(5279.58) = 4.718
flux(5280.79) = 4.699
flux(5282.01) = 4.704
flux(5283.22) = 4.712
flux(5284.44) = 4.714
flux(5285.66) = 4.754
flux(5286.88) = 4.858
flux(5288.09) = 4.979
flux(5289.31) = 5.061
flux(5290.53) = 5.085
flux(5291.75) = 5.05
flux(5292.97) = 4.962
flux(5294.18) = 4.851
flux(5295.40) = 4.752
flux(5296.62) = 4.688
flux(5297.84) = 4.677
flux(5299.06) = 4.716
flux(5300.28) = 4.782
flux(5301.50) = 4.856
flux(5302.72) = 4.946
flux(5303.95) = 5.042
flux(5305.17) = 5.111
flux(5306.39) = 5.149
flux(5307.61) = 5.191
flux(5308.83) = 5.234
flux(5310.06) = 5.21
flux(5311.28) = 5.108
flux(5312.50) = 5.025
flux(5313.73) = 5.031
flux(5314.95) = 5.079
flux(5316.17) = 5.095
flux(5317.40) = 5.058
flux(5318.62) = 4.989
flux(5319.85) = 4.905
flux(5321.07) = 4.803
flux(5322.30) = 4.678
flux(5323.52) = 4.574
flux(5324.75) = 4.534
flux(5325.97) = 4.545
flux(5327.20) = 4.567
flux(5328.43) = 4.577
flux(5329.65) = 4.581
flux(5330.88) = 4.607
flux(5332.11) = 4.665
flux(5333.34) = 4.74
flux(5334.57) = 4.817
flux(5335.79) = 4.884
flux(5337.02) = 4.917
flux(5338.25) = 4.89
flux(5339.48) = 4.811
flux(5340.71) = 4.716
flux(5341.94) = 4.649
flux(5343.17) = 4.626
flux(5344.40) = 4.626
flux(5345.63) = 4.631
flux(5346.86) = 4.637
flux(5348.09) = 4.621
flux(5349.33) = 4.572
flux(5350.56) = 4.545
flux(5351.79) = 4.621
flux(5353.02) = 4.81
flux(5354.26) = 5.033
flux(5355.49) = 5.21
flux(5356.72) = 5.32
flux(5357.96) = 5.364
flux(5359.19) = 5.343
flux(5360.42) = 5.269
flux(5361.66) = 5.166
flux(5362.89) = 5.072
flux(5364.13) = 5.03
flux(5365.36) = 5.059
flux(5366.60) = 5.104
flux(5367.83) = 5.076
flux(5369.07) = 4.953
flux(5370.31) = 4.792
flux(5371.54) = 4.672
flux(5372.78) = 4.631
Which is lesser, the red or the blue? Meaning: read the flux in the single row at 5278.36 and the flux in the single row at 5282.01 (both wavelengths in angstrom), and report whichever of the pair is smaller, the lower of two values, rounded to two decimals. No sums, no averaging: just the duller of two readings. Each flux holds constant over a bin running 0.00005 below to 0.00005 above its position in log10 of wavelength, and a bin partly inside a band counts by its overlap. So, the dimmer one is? 4.70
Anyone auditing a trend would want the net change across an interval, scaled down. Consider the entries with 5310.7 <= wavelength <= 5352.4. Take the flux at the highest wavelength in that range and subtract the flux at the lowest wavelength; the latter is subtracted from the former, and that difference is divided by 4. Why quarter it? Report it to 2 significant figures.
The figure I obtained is -0.12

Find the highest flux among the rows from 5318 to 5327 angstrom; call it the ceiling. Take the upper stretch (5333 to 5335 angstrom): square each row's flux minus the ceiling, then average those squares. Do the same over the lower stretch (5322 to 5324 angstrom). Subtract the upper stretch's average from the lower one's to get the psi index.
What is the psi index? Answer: 0.09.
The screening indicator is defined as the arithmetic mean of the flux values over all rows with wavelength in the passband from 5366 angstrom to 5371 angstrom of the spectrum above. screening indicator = 4.98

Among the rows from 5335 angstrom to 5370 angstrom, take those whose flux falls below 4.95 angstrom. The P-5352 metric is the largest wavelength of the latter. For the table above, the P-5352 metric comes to 5353.02 angstrom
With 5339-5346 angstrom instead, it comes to 5345.63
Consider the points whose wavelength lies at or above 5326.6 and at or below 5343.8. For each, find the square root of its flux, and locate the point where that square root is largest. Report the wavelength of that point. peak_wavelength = 5337.02 angstrom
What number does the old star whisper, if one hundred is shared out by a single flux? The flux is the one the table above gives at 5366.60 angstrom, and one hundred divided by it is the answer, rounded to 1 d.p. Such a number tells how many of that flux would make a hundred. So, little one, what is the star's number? 19.6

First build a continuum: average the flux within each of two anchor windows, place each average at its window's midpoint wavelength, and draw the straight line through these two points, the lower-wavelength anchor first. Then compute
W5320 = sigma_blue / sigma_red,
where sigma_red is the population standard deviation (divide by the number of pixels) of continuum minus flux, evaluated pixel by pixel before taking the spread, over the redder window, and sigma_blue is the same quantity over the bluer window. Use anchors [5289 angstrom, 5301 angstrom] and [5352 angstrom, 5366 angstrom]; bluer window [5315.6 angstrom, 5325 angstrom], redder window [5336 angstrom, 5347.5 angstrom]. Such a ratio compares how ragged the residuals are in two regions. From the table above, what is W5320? 1.7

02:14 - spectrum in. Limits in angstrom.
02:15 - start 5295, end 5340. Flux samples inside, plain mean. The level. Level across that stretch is 4.86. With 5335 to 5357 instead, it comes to 4.78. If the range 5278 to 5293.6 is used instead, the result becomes 4.85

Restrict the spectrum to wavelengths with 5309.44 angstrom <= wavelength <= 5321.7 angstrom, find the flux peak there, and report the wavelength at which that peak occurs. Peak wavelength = 5310.06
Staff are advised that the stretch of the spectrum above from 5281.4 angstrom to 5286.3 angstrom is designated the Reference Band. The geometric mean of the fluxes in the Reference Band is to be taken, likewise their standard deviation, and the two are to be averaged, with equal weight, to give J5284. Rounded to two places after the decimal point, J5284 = 2.37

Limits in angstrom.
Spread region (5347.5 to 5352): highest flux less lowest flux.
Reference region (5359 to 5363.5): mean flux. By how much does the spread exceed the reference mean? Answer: -5.1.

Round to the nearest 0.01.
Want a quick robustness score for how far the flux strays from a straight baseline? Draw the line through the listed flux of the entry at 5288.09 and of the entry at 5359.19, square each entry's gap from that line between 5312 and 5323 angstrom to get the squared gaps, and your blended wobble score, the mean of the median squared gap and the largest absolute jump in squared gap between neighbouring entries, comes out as 0.06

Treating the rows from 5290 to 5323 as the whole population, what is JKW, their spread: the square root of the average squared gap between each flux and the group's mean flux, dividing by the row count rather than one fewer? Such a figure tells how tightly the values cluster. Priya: 0.17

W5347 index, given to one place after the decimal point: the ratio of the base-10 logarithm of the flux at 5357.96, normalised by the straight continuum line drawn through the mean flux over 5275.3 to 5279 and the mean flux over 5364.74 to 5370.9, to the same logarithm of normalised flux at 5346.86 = -1.3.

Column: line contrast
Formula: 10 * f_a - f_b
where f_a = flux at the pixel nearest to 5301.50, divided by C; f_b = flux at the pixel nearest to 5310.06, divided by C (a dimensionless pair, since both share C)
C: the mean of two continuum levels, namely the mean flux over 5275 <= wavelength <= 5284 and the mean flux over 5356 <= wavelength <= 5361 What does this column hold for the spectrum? 8.7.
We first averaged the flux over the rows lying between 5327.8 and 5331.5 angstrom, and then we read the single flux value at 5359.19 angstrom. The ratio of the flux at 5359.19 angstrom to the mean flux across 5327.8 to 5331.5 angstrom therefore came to 1.16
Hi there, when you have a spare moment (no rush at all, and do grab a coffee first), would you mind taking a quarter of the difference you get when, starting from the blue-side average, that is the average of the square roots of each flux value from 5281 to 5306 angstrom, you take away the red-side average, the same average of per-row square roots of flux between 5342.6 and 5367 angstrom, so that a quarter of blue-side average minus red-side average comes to 0.00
